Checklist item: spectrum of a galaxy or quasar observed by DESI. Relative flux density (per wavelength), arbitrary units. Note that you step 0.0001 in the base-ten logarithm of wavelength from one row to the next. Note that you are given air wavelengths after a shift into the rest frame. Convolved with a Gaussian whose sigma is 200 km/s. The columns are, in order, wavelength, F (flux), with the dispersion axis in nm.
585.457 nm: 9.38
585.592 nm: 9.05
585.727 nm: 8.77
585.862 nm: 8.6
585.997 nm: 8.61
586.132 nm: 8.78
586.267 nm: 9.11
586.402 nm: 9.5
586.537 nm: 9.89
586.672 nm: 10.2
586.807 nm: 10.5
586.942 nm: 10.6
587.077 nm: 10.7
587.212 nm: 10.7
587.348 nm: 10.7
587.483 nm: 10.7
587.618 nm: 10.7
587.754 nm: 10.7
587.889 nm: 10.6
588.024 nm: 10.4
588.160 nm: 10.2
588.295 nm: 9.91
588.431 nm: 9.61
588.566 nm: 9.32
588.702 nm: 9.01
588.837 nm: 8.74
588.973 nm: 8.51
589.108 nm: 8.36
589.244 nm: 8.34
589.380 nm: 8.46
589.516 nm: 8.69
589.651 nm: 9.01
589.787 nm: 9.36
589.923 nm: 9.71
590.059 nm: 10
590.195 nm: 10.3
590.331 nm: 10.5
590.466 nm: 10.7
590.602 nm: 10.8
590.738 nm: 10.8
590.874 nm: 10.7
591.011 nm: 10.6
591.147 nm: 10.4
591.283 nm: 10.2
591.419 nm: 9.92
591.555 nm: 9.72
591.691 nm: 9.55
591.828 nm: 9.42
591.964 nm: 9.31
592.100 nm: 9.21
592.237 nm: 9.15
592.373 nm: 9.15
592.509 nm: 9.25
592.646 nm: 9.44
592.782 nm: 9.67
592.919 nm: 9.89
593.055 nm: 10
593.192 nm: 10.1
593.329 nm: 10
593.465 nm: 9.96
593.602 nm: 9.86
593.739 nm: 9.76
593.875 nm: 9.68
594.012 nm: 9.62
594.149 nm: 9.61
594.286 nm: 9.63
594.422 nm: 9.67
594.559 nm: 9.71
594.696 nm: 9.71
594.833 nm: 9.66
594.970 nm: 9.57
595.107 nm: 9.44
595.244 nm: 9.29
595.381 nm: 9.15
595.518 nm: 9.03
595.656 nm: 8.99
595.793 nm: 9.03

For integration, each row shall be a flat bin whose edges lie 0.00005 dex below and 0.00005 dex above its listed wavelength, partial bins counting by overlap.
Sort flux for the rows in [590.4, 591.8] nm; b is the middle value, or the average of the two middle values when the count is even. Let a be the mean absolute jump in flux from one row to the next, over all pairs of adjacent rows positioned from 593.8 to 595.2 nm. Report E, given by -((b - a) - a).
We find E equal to -10.4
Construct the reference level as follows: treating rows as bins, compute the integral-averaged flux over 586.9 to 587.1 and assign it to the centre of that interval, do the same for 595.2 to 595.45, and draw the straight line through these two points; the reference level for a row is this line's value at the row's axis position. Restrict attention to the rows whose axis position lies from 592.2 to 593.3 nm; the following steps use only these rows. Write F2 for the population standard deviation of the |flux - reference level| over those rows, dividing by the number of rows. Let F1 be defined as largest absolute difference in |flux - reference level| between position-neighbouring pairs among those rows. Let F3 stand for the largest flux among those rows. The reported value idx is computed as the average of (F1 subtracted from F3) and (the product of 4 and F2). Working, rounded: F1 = 0.24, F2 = 0.19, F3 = 10.1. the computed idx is 5.30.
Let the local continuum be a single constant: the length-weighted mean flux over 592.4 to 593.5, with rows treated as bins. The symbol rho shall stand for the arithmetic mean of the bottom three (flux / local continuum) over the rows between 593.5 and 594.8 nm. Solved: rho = 0.99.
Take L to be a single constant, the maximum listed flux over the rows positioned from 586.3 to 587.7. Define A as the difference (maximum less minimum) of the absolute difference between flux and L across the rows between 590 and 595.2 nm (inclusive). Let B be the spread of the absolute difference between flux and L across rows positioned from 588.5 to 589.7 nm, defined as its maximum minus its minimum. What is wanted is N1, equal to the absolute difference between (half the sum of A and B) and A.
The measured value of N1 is 0.3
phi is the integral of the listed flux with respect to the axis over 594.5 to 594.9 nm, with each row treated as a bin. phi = 3.9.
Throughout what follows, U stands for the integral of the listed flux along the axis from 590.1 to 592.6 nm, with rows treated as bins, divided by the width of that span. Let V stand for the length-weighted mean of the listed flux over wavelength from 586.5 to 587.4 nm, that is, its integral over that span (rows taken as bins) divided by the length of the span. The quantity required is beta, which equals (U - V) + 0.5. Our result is -0.01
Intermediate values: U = 10.0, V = 10.5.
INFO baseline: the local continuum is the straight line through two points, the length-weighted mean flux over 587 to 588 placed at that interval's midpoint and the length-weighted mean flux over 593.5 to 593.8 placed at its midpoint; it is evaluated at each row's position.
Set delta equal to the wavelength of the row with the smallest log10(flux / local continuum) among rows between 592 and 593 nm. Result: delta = 592.237 nm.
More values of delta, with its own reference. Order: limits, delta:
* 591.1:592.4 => 592.237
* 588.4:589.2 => 589.108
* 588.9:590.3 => 589.244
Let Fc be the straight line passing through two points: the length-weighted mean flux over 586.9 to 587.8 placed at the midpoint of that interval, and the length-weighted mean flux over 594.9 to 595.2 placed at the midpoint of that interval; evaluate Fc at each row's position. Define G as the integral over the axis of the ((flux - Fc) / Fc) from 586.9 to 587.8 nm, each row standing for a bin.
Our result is 0.001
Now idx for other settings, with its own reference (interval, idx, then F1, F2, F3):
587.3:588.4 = 5.49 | 0.27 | 0.14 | 10.7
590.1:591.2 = 5.67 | 0.22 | 0.19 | 10.8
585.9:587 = 6.64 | 0.41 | 0.77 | 10.6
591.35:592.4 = 5.29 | 0.15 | 0.20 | 9.92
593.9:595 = 4.97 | 0.07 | 0.07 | 9.71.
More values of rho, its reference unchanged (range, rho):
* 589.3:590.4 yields 0.89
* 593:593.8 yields 1.01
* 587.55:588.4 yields 1.04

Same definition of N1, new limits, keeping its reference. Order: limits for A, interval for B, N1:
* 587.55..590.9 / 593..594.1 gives 0.9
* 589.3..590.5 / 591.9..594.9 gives 0.6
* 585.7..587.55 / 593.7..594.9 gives 1.0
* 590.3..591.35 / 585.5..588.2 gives 0.8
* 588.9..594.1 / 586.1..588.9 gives 0.2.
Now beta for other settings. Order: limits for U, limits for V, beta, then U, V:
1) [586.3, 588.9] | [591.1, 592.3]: 0.99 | 10.1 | 9.6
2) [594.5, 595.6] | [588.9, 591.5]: 0.18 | 9.4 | 9.8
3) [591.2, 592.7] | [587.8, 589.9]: 0.73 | 9.5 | 9.3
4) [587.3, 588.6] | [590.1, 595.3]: 0.96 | 10.3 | 9.8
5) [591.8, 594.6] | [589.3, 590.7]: 0.36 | 9.6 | 9.8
